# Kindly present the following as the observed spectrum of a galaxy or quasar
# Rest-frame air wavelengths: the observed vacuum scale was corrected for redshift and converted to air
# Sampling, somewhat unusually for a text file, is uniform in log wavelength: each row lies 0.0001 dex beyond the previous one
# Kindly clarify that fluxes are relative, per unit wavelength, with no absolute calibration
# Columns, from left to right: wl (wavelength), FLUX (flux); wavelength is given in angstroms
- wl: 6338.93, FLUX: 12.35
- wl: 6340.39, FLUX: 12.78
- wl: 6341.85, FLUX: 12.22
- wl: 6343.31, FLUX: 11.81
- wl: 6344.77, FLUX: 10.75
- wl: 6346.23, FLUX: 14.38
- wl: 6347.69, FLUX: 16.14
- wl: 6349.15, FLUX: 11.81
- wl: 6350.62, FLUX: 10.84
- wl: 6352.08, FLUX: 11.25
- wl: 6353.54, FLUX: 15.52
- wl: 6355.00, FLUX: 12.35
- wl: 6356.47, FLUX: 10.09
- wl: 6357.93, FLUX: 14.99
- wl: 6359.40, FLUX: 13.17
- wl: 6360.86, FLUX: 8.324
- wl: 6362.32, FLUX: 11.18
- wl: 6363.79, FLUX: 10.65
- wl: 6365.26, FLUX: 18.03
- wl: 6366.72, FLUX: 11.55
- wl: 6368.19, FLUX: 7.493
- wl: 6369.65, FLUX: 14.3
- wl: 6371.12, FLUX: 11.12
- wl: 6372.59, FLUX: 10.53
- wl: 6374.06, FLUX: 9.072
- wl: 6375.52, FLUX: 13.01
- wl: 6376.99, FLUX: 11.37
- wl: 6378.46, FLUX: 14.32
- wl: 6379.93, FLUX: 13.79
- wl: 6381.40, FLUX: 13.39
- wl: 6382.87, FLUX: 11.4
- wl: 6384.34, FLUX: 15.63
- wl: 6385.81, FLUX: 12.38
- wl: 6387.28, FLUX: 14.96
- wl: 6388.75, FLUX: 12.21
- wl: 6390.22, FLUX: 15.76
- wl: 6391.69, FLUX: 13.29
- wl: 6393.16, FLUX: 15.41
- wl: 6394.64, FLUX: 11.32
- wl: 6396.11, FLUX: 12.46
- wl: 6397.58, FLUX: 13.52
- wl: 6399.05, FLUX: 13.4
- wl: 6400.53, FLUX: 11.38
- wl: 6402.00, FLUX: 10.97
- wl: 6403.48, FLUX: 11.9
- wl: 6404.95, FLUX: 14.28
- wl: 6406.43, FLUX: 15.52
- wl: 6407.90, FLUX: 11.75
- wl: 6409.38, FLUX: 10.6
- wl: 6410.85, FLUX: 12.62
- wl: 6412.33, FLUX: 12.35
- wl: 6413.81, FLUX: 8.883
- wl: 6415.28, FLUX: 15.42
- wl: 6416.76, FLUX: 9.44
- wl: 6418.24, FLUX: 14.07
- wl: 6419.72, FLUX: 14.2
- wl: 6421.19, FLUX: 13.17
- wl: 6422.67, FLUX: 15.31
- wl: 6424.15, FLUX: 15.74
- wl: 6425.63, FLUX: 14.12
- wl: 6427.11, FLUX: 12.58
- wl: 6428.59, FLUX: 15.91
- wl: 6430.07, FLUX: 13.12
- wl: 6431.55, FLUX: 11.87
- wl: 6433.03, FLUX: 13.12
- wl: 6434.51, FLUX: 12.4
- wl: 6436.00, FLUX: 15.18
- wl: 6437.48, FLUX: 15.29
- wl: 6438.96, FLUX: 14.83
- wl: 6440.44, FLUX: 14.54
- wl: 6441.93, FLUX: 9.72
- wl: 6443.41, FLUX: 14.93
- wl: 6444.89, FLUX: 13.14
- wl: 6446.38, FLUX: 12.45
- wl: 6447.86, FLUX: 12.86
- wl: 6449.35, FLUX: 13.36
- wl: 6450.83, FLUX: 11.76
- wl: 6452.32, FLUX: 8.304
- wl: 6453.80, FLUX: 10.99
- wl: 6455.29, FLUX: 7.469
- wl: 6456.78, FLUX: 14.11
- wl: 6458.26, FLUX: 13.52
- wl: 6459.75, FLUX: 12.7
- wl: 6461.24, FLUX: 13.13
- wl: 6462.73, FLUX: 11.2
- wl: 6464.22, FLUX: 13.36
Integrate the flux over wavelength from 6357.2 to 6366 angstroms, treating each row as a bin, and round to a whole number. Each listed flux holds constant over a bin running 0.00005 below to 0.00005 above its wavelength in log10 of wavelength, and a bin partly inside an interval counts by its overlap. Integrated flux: 112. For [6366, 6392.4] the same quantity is 331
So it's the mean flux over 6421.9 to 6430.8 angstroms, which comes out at 14.5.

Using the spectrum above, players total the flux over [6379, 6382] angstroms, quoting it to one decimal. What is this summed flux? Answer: 27.2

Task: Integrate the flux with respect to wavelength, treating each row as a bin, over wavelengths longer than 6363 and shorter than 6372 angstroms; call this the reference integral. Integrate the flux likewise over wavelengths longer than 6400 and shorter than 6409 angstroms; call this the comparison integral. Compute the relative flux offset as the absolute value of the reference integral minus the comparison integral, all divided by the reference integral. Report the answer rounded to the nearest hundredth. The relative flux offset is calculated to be 0.04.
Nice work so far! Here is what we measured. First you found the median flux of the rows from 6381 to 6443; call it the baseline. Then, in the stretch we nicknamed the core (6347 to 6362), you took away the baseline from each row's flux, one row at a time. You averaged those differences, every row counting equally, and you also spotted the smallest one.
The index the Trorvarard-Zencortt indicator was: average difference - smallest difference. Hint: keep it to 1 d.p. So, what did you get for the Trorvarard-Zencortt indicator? 4.1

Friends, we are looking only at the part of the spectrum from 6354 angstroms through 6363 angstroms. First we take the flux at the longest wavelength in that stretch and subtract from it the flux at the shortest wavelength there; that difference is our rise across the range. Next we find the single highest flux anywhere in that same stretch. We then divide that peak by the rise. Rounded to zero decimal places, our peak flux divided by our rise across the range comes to -13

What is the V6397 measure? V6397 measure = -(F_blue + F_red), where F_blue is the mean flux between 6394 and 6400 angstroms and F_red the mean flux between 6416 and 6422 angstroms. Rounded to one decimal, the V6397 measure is -25.4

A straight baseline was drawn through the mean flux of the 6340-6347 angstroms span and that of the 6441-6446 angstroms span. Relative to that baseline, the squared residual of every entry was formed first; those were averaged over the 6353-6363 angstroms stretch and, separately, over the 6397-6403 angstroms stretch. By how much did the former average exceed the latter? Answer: 4.4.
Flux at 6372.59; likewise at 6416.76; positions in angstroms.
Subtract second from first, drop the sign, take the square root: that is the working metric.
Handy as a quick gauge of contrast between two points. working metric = 1.04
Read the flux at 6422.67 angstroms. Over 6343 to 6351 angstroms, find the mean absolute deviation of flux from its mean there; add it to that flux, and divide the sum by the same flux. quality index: 1.11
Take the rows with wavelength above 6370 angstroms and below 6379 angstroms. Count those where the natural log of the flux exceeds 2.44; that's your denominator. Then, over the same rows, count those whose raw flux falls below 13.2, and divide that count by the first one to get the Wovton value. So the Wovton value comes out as 2.5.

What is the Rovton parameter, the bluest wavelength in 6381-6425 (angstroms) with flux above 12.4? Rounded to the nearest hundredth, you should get 6381.40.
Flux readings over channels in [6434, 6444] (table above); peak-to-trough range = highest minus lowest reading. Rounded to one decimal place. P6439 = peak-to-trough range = 5.6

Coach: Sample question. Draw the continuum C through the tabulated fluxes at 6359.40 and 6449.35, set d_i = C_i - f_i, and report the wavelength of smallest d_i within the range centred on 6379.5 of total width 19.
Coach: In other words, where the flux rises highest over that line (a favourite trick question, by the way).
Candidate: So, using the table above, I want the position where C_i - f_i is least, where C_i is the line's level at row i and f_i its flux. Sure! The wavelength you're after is 6384.34 angstroms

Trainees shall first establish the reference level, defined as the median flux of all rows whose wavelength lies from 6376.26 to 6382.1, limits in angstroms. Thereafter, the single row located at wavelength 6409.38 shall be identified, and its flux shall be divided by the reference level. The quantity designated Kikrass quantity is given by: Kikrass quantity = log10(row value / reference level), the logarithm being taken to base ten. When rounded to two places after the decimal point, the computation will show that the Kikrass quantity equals -0.11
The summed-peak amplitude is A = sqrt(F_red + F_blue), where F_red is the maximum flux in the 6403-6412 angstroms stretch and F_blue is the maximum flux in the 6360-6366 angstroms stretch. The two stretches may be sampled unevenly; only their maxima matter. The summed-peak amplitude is 5.79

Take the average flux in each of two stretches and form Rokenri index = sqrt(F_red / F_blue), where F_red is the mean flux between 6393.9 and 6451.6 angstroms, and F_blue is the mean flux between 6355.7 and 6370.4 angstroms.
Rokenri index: 1.04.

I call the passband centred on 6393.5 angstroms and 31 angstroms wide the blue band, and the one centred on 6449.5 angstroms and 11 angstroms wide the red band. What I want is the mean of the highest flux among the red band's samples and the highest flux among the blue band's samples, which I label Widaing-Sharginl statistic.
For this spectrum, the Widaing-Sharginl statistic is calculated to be 14.6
